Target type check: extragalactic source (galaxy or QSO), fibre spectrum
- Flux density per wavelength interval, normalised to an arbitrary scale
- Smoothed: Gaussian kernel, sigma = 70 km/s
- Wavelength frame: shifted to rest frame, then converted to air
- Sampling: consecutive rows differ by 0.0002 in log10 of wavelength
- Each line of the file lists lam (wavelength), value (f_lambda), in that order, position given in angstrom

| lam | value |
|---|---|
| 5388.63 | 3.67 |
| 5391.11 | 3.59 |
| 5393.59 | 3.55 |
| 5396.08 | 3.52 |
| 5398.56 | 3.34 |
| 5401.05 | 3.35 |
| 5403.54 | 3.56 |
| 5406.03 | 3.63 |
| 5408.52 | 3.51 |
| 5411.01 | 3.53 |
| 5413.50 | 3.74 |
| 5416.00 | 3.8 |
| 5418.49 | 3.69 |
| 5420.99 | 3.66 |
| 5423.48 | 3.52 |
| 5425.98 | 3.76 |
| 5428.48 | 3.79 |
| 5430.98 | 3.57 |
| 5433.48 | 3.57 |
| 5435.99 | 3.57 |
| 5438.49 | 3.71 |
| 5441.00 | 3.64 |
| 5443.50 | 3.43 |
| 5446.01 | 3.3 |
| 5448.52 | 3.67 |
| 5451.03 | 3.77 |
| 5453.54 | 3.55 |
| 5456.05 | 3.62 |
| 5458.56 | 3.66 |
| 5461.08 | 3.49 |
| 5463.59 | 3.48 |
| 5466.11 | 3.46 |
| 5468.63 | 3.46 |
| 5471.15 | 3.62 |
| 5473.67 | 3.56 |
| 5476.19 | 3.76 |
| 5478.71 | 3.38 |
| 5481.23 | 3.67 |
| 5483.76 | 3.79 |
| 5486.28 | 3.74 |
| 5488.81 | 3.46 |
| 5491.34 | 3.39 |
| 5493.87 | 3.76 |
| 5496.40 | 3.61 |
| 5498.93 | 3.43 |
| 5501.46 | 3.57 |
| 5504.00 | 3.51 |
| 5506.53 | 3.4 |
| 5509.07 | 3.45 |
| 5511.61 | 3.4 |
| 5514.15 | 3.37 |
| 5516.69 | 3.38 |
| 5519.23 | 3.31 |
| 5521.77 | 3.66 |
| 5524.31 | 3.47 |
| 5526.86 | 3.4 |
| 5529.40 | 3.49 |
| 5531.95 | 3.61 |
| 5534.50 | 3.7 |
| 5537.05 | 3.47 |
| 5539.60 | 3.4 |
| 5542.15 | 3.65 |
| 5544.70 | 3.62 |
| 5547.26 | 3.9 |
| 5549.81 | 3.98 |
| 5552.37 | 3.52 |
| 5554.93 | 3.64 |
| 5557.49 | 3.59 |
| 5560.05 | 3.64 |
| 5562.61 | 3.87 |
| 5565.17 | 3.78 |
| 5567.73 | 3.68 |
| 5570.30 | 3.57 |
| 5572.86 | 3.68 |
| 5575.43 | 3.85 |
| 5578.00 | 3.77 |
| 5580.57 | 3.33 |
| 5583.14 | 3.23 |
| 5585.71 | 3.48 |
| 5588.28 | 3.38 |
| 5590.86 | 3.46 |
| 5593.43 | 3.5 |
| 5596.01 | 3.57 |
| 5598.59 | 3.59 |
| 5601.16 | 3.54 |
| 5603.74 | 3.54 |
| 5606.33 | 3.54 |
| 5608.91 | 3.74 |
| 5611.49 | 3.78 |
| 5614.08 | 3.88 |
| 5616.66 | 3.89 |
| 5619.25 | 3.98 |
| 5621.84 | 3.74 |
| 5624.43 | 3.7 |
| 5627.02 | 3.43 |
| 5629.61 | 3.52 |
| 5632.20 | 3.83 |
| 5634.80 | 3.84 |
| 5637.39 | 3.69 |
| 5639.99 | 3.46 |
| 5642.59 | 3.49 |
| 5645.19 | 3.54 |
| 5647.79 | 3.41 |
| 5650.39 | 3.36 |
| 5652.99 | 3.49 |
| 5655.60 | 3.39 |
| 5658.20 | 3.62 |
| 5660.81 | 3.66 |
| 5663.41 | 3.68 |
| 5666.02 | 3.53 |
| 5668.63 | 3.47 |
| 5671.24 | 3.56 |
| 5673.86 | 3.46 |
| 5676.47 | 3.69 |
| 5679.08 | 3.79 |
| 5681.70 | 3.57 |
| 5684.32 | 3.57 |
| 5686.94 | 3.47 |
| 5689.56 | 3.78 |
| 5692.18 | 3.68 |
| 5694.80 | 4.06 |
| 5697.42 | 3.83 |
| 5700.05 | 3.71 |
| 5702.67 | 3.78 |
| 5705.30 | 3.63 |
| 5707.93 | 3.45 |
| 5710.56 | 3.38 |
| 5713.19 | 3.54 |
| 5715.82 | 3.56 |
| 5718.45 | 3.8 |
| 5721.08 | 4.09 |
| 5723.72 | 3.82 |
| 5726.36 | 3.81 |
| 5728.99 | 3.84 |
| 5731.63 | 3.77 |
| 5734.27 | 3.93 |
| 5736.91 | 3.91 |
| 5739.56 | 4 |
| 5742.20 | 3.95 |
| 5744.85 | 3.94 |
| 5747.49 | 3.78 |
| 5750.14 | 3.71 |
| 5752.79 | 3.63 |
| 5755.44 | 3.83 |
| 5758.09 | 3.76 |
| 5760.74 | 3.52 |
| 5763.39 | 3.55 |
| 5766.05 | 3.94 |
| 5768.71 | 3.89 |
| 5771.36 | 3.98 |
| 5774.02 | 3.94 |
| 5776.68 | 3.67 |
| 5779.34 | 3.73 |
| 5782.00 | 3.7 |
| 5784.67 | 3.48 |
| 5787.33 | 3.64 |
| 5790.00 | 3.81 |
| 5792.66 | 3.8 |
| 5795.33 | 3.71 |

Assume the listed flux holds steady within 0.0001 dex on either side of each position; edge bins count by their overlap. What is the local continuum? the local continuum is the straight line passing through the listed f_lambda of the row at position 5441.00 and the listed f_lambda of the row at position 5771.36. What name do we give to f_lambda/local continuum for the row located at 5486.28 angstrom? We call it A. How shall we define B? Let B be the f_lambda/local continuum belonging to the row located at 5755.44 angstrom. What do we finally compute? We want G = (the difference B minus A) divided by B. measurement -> -0.05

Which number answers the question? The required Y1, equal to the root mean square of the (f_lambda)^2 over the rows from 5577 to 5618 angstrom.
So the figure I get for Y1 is 12.9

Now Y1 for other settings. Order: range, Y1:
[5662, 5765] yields 13.9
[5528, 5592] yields 13.1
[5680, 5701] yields 13.8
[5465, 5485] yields 12.9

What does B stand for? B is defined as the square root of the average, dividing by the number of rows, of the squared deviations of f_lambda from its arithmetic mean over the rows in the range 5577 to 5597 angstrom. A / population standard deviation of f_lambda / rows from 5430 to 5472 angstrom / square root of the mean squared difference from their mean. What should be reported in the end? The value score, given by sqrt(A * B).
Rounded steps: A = 0.113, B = 0.153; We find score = 0.131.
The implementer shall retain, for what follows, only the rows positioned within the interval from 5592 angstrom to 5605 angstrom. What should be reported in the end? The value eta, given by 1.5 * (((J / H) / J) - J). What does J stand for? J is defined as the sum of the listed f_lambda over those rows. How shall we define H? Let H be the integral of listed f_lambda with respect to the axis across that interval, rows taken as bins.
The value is -27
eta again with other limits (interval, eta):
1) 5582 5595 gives -26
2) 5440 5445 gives -11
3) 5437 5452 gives -32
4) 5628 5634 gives -11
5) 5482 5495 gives -27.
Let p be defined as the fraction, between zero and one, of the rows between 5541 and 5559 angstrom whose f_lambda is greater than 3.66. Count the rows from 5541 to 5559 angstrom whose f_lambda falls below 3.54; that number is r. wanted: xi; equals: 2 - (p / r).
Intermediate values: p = 0.29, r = 1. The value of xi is 1.7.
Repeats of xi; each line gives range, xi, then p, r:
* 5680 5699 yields 1.4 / 0.57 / 1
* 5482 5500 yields 1.9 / 0.43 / 3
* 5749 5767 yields 1.4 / 0.57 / 1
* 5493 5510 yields 2.0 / 0.14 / 4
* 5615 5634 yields 1.6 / 0.71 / 2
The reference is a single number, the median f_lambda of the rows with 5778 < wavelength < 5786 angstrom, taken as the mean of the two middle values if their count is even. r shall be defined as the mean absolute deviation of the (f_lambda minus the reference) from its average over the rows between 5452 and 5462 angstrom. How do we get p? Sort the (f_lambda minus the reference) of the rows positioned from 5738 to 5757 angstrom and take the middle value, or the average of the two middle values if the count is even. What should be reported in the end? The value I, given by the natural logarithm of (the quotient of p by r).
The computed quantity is 0.8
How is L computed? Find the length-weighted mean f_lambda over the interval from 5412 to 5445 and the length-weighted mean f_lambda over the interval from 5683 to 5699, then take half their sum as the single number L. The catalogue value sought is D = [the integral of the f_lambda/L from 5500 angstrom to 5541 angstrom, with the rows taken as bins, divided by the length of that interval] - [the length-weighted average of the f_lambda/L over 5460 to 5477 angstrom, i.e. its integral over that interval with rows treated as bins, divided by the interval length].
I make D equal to -0.02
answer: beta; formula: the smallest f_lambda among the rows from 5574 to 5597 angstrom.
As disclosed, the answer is 3.23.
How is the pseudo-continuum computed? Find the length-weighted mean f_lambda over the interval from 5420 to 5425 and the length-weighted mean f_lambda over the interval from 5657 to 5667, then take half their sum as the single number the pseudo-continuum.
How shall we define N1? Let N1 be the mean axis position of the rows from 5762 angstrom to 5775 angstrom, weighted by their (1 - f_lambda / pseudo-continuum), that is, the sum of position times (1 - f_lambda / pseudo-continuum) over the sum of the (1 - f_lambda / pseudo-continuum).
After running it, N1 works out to 5770.5 angstrom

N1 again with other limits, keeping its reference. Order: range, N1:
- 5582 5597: 5587.3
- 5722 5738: 5731.0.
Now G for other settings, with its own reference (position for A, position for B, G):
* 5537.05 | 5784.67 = -0.07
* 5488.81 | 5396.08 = 0.04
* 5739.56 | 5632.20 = -0.02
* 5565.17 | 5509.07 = -0.08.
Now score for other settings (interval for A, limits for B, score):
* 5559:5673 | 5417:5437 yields 0.126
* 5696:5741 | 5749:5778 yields 0.170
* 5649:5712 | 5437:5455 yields 0.159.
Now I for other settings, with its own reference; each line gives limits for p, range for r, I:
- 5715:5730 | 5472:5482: -0.1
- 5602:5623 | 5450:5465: -0.4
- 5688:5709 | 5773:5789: -0.8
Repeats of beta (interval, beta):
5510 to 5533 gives 3.31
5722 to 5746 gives 3.77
